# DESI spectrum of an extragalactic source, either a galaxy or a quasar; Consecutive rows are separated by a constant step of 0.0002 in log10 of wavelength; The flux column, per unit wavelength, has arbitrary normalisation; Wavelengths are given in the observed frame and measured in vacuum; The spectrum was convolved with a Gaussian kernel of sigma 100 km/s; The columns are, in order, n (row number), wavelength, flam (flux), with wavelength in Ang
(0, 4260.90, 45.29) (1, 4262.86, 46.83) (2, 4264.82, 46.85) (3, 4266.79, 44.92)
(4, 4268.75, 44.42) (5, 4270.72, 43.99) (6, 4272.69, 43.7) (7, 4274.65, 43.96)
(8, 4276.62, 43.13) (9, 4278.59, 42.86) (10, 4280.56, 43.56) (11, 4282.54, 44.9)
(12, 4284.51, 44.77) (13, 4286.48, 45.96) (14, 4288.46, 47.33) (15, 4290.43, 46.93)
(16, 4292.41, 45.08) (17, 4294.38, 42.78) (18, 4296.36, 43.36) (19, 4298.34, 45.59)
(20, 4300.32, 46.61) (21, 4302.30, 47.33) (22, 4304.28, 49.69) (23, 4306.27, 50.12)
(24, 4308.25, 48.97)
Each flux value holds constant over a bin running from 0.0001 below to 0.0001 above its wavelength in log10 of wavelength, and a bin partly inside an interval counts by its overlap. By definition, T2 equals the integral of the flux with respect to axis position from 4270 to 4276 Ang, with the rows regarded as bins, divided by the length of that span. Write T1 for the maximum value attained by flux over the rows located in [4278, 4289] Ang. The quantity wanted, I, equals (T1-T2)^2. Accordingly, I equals 12.0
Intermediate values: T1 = 47.33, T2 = 43.9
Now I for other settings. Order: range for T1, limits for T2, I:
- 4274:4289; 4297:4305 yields 0.1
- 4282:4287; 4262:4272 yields 0.4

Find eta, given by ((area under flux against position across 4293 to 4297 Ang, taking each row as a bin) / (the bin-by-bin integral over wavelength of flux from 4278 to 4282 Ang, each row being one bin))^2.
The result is 1.00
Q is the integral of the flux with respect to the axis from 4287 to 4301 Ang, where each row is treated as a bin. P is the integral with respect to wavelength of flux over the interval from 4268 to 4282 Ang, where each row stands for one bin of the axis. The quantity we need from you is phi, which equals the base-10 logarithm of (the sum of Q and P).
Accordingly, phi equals 3.10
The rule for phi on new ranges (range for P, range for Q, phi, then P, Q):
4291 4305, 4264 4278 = 3.10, 640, 621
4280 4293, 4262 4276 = 3.09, 592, 629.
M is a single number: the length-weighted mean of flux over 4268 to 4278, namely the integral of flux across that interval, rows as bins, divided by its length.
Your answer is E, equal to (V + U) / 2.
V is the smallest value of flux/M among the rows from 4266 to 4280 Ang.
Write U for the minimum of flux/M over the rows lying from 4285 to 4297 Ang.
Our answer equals 0.98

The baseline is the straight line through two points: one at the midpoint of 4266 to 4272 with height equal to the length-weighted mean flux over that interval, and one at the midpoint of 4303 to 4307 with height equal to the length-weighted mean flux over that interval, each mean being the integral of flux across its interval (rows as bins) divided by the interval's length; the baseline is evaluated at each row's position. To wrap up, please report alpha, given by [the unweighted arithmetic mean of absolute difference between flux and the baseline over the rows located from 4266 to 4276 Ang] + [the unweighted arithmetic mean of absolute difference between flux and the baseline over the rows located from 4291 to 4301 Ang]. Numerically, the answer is 4.5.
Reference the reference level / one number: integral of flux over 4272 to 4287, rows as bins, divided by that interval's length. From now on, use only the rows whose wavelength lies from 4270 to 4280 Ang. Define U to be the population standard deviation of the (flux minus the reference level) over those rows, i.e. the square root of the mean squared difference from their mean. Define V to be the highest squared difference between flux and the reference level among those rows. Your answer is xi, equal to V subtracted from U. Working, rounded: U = 0.5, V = 1.5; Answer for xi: -1.0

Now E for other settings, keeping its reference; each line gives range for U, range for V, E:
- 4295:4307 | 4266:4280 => 0.98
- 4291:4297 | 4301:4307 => 1.03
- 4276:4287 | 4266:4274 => 0.99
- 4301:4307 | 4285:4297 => 1.03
